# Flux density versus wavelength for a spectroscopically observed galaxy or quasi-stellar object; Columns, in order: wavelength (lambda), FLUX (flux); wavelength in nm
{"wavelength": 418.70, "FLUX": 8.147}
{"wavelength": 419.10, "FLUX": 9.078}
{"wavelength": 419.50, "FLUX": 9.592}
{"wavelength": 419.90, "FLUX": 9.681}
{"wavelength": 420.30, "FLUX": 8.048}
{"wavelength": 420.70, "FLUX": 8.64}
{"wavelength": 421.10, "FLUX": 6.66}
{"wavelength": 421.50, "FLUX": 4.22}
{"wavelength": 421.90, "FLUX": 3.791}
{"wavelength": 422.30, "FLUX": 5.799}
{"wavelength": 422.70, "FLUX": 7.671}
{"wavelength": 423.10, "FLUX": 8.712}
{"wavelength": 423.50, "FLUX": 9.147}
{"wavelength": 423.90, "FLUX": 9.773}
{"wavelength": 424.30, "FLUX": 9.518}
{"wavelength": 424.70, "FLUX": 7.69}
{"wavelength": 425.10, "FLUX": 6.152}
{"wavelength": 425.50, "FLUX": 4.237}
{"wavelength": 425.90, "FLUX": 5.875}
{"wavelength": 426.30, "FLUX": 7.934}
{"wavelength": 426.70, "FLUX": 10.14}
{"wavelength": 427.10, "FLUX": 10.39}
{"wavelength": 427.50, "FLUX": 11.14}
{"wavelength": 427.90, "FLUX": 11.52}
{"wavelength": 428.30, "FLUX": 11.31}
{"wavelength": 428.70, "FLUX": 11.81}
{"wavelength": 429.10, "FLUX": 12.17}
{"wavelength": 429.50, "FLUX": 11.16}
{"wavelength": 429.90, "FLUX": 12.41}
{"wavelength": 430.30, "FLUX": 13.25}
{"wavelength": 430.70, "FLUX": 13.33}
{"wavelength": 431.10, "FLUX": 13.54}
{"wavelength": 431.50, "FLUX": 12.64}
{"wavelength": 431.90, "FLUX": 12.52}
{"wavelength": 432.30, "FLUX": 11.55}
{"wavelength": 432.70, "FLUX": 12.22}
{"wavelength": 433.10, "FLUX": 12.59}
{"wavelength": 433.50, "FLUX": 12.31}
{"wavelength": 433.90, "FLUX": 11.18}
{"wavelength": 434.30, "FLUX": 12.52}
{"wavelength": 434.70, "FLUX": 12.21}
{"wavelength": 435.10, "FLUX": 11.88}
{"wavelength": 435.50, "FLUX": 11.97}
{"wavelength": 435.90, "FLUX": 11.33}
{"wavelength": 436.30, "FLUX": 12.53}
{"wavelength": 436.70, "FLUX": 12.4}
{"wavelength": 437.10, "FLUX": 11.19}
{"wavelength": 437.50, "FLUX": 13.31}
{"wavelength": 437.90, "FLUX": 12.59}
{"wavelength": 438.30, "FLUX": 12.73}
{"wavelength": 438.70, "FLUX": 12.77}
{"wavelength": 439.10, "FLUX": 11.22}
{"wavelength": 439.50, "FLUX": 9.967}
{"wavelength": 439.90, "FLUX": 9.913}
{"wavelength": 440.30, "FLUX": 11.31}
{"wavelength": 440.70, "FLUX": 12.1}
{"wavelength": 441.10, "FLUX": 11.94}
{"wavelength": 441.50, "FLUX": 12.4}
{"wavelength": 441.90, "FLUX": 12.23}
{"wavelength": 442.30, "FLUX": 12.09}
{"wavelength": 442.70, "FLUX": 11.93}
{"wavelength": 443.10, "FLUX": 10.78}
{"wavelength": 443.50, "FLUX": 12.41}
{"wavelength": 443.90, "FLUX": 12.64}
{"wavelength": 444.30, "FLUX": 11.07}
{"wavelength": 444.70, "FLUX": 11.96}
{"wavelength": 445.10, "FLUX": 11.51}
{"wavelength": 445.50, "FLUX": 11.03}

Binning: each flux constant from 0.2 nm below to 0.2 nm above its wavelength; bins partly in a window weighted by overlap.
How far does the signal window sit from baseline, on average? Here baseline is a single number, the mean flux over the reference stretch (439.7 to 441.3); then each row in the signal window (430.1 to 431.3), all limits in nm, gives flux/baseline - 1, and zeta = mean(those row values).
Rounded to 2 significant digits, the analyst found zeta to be 0.18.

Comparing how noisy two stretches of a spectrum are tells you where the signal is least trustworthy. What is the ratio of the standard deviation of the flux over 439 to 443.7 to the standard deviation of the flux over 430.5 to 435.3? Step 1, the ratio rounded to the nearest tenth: 1.3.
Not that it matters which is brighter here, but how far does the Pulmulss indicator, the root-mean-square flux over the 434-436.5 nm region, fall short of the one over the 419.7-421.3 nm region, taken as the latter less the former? -3.8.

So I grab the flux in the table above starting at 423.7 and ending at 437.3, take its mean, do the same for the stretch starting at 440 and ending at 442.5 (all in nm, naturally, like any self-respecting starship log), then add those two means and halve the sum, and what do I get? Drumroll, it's 11.5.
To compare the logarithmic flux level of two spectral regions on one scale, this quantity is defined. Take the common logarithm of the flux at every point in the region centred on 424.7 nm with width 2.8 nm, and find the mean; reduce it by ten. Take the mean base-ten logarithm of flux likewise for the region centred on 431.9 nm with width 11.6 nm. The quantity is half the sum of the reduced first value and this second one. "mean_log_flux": -4.04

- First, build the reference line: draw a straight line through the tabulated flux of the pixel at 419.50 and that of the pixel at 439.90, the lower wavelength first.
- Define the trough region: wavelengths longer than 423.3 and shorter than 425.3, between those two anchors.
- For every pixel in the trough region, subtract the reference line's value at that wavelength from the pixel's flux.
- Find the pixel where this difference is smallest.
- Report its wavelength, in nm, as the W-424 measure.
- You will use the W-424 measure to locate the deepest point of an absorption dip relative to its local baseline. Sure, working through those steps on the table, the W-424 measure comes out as 425.10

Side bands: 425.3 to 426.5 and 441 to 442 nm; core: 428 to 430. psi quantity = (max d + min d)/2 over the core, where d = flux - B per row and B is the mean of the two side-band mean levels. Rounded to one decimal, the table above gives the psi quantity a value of 2.7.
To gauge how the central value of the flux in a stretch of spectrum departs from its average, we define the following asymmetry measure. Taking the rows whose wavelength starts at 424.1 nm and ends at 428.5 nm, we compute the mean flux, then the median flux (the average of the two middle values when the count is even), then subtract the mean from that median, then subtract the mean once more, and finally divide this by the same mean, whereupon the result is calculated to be -0.908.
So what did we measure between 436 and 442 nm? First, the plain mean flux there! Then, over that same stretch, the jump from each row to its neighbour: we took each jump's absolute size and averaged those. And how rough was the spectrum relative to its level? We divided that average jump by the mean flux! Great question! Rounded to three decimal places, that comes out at 0.061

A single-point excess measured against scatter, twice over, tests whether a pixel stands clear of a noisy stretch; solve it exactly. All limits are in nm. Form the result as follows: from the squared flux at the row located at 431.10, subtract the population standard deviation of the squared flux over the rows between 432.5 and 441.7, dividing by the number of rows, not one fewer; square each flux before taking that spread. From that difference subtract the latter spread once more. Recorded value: 145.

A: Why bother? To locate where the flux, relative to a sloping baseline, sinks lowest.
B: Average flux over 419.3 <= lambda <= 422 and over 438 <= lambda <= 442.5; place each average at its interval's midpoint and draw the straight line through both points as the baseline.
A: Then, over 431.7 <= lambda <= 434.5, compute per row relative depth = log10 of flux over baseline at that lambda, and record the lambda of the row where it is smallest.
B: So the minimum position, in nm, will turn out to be 433.90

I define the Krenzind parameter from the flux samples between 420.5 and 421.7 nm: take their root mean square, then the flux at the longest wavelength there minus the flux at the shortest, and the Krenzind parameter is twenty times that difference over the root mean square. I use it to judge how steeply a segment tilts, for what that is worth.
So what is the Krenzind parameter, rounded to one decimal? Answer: -13.1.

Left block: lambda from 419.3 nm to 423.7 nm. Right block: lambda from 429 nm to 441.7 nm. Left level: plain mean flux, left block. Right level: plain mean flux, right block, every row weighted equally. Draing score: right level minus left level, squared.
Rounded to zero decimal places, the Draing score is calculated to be 22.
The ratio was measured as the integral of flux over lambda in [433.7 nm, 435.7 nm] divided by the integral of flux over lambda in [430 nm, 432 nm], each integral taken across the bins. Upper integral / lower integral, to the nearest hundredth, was 0.92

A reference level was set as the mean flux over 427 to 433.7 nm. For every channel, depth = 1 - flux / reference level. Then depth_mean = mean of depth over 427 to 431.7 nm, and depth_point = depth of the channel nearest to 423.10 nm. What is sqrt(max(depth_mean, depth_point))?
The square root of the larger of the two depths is 0.53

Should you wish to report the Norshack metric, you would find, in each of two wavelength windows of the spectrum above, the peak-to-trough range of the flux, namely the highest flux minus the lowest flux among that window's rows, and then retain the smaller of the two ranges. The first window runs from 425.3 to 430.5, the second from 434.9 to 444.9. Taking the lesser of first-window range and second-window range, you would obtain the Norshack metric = 3.40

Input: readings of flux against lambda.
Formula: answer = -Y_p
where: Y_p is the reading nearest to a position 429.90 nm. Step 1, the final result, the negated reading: -12.4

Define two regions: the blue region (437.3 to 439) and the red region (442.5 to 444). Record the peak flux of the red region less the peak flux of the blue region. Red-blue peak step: -1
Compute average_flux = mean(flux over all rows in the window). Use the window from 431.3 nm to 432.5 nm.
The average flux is 12.2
